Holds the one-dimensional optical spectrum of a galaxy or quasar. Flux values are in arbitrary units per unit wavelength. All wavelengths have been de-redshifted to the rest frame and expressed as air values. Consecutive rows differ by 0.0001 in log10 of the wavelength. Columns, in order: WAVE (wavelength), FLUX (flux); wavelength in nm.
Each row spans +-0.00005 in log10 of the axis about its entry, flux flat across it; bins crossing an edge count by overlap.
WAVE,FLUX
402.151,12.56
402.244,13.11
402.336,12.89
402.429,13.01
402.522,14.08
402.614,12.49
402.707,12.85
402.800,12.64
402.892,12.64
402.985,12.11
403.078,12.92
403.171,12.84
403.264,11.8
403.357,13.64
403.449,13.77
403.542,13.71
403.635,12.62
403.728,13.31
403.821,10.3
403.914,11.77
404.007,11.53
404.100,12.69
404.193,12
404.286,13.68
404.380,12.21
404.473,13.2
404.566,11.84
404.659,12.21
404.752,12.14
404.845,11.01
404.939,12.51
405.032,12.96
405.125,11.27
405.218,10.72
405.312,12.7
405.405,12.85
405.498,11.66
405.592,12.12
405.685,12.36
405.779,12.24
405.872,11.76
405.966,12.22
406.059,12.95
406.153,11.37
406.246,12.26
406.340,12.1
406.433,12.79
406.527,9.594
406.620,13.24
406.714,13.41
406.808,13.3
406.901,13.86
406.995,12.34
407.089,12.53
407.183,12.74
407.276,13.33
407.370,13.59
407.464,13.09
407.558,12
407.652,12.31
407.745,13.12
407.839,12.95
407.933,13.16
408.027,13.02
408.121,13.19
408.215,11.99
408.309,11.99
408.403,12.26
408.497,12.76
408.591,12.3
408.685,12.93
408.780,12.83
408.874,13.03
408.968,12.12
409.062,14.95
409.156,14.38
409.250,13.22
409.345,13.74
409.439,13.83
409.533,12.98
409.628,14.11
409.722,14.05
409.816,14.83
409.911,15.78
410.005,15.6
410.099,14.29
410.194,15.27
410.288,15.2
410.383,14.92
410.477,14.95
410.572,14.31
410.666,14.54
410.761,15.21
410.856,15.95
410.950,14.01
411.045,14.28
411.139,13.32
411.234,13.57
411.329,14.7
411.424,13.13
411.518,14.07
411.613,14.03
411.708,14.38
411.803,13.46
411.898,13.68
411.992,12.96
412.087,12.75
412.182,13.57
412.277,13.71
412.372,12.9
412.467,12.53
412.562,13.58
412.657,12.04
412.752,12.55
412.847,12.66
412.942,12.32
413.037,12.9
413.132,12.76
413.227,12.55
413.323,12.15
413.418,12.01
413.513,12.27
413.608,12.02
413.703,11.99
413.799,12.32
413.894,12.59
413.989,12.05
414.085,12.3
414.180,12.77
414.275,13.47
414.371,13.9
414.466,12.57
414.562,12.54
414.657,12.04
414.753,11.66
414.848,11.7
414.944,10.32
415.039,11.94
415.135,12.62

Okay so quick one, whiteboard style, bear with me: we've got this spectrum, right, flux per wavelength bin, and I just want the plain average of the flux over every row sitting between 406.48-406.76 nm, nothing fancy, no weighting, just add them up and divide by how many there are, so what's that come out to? 12.1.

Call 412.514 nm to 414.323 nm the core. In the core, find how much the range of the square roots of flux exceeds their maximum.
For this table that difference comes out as -3.5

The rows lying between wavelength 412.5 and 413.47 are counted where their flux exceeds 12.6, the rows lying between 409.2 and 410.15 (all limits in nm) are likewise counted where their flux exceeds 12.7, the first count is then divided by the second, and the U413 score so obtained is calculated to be 0.4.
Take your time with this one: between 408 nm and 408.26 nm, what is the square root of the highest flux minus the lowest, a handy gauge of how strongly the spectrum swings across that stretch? 1.1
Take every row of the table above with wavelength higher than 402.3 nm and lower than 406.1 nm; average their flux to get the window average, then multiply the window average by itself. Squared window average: 155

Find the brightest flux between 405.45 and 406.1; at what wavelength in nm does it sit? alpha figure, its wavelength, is 406.059 nm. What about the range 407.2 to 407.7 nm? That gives 407.370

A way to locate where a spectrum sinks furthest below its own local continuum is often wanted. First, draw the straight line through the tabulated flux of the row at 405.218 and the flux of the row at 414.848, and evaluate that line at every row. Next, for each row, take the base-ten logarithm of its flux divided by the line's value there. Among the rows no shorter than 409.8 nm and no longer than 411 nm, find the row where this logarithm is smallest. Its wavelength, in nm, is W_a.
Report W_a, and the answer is 410.950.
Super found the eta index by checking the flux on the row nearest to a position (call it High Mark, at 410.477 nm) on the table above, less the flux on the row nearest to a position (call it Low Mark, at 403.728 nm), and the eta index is 1.6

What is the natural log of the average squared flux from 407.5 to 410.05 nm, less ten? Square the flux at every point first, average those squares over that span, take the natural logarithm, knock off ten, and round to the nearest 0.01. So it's -4.82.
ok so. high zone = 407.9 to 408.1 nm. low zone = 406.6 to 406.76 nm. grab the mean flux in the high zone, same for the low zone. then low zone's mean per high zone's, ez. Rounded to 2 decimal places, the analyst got 1.02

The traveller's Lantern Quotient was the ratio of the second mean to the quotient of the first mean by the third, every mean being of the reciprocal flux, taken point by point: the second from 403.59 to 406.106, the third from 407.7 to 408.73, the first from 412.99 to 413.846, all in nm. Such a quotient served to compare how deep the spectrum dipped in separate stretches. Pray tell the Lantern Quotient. 0.080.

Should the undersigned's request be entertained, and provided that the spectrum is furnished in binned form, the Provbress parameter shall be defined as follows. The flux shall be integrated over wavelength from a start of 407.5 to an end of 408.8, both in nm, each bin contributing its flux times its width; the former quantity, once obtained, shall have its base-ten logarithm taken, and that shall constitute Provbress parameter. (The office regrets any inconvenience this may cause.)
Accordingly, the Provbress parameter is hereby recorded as 1.22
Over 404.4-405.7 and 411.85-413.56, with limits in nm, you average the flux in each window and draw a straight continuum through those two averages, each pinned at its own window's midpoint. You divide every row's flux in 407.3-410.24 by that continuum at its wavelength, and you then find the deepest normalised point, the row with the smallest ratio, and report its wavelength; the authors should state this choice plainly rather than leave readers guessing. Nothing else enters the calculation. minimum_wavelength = 408.309 nm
